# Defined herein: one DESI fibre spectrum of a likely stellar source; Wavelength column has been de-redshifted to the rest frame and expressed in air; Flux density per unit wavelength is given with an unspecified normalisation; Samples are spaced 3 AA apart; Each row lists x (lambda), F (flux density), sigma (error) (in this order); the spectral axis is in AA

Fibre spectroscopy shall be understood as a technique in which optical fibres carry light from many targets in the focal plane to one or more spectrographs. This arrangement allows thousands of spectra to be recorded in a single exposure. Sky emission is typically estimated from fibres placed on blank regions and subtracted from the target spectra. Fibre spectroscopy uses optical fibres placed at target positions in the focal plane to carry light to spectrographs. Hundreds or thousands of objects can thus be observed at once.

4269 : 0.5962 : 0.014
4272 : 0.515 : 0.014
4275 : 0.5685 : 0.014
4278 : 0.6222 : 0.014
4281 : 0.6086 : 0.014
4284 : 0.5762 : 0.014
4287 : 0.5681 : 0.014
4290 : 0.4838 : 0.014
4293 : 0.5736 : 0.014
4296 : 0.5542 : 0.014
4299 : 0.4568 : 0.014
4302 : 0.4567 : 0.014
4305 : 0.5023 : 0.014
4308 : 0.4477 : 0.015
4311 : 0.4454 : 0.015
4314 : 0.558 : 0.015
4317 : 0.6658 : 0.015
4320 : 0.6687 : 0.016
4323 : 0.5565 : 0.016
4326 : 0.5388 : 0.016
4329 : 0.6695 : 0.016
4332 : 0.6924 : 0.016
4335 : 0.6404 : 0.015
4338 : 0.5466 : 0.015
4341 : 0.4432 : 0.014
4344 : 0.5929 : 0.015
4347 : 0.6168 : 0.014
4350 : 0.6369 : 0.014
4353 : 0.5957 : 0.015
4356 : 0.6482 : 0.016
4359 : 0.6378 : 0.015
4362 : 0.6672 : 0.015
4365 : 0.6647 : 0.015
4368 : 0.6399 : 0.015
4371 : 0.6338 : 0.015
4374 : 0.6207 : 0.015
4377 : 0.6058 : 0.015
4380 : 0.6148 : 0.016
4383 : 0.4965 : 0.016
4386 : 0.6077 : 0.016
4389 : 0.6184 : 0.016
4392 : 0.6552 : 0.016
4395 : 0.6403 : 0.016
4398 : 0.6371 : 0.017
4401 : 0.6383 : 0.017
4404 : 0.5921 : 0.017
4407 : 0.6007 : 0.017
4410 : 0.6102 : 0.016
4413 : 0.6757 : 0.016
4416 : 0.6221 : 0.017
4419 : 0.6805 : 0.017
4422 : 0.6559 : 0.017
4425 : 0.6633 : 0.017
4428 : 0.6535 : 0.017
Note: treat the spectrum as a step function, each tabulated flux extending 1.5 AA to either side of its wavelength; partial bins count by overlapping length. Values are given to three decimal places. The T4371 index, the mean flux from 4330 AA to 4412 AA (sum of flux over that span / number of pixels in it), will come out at 0.615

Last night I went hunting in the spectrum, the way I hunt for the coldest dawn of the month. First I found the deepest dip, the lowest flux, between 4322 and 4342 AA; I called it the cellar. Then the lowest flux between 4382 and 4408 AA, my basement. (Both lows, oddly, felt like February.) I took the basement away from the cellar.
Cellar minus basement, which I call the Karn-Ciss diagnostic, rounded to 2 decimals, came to -0.05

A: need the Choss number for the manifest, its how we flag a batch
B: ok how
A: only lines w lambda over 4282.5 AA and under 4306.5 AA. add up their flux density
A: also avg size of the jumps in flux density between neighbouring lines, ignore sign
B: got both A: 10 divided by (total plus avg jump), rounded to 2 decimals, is 2.37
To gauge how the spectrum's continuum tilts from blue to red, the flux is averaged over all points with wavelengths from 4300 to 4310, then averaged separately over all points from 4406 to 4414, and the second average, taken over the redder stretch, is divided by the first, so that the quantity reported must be 1.34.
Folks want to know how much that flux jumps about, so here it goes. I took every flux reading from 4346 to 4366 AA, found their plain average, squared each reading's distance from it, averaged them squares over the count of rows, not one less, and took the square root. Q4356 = 0.024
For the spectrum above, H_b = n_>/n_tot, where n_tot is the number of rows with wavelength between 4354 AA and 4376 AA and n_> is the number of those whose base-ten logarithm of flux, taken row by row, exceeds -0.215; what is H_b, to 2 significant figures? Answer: 1.0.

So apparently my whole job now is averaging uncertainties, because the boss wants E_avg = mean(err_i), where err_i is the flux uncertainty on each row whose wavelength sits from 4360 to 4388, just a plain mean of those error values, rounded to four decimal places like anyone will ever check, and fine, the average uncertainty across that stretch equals 0.0153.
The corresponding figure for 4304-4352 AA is 0.0151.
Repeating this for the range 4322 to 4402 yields 0.0154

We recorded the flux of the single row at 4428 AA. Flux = 0.6535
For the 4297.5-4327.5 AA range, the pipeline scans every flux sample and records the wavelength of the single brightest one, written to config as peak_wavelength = 4320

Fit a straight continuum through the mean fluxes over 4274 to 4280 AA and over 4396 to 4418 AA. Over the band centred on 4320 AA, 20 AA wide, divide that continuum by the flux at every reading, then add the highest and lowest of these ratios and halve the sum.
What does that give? 1.13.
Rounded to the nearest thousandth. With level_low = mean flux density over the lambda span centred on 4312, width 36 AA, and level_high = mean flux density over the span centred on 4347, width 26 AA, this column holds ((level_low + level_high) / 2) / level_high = 0.956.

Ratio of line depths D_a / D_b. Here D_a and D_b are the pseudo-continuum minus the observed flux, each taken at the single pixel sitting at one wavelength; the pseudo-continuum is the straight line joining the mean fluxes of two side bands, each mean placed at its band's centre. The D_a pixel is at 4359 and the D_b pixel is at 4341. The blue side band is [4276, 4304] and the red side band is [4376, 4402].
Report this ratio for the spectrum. -0.3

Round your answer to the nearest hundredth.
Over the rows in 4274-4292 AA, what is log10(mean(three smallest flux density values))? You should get -0.27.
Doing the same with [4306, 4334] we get -0.32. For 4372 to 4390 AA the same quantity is -0.24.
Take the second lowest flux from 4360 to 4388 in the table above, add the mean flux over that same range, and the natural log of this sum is 0.20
